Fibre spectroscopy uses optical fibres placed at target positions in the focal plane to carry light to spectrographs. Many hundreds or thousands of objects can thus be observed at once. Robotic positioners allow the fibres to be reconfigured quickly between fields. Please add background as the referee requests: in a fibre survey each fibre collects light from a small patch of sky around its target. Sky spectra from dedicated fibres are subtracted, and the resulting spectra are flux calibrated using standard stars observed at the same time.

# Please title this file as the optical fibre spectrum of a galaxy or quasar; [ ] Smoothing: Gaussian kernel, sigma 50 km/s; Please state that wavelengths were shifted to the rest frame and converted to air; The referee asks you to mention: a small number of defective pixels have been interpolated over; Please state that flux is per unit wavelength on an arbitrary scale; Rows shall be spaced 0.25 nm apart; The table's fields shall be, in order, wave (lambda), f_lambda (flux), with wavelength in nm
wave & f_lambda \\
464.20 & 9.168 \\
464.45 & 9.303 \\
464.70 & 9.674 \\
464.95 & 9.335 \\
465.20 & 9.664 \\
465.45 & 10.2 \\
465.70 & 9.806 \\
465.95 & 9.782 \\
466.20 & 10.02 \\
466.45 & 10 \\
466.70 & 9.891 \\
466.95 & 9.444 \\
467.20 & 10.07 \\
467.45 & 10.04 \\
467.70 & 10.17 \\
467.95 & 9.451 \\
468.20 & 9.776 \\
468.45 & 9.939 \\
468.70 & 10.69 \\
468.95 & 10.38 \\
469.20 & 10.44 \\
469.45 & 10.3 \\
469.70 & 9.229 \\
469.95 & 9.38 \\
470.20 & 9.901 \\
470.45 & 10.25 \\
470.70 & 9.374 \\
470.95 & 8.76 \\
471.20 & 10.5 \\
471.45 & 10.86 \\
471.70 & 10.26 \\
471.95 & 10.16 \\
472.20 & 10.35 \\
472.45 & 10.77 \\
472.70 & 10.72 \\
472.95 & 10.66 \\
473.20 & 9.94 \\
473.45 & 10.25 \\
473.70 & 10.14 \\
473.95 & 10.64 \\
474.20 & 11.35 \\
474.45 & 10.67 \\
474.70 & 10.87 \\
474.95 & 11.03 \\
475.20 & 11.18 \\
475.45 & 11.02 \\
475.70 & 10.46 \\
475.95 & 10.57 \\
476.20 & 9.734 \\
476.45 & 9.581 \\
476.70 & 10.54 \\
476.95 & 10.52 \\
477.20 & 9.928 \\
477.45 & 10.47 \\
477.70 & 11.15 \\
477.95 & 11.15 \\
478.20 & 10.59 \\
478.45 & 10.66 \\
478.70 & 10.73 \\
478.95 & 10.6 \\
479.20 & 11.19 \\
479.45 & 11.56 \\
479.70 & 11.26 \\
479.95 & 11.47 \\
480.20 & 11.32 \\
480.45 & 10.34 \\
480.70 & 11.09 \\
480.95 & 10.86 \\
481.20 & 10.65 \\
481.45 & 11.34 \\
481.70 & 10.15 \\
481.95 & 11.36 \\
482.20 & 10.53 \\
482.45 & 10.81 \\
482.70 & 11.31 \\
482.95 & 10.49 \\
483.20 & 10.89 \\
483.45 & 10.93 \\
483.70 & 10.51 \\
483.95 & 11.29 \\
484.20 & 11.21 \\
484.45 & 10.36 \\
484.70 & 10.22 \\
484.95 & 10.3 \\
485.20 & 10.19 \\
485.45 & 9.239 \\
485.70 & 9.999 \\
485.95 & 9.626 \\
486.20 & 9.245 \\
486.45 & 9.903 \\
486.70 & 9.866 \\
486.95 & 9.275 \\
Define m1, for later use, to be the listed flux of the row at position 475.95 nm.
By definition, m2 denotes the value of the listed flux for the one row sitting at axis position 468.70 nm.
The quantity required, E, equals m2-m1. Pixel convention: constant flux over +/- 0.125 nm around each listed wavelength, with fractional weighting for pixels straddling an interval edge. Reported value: 0.1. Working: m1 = 10.57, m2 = 10.69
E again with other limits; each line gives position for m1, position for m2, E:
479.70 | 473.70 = -1.1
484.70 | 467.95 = -0.8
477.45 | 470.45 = -0.2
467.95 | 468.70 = 1.2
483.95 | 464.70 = -1.6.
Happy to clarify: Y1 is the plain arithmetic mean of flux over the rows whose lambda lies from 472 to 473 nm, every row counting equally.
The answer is 10.6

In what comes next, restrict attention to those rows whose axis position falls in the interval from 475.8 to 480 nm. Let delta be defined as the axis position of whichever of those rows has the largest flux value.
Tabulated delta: 479.45 nm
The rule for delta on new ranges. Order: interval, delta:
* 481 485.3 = 481.95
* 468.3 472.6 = 471.45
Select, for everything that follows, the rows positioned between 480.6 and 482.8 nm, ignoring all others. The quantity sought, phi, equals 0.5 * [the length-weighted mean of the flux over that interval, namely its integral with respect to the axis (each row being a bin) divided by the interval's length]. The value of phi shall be 5.45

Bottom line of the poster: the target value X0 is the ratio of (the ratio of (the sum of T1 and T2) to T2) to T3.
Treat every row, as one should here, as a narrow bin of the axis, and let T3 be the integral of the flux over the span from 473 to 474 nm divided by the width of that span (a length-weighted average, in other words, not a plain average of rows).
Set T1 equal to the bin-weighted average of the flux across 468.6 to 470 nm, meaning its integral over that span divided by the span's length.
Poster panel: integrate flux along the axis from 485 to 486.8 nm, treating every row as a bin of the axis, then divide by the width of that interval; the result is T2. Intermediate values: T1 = 10.1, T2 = 9.7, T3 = 10.2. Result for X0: 0.199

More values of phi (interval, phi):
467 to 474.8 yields 5.10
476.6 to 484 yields 5.43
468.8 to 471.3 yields 4.93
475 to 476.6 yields 5.23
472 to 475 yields 5.30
